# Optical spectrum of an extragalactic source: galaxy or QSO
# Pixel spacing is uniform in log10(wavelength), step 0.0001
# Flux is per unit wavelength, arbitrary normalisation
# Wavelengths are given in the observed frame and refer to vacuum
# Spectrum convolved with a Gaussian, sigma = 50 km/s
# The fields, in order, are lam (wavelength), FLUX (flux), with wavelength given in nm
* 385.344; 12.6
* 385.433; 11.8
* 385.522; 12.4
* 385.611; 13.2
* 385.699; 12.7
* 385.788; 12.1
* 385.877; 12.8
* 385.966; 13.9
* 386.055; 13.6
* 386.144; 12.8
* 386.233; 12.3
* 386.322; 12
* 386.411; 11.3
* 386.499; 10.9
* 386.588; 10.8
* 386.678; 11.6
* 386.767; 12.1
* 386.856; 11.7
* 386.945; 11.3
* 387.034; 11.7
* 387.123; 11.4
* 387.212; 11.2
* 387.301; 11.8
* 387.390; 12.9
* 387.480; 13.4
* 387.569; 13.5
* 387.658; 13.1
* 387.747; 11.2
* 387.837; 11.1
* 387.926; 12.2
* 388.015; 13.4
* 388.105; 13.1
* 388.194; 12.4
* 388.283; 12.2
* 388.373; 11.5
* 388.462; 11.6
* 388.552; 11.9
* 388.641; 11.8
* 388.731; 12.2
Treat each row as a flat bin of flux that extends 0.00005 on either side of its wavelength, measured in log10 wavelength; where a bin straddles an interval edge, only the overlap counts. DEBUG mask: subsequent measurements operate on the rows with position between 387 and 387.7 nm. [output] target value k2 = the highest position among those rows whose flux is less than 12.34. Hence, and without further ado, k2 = 387.301 nm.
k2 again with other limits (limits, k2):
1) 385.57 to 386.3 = 386.233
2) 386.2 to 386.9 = 386.856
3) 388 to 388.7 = 388.641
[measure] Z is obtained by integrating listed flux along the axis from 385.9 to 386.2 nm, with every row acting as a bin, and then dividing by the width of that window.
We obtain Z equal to 13.3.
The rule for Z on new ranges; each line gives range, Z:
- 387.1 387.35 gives 11.5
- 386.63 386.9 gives 11.8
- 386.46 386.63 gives 10.8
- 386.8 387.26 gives 11.5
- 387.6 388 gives 12.1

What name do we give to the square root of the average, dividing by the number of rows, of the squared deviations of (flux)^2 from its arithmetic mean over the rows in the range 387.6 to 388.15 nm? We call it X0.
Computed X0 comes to 23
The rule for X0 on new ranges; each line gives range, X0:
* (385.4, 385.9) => 12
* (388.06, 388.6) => 13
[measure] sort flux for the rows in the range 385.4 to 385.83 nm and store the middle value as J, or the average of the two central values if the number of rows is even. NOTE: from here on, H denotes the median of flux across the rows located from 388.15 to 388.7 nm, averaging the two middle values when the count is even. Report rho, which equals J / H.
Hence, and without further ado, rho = 1.05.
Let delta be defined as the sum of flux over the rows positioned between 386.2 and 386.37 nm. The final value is 24.30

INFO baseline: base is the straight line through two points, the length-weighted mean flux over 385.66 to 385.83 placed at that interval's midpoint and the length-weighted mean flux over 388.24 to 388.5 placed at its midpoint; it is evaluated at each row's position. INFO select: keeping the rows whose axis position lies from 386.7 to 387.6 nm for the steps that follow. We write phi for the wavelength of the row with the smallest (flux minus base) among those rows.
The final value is 387.212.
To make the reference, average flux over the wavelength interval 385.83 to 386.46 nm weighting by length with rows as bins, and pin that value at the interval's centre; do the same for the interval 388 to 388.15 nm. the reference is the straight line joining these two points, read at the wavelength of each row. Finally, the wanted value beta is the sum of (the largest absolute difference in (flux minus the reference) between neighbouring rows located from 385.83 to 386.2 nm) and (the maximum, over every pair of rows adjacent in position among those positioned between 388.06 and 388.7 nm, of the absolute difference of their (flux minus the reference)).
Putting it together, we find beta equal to 1.80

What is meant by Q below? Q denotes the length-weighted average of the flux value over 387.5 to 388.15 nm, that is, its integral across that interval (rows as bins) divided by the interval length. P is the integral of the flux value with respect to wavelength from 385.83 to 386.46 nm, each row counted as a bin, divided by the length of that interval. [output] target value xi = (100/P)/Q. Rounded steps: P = 12.7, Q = 12.6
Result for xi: 0.63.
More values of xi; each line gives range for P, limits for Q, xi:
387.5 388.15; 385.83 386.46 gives 0.63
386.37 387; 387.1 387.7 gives 0.70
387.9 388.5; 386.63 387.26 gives 0.70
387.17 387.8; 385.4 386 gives 0.63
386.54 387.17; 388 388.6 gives 0.71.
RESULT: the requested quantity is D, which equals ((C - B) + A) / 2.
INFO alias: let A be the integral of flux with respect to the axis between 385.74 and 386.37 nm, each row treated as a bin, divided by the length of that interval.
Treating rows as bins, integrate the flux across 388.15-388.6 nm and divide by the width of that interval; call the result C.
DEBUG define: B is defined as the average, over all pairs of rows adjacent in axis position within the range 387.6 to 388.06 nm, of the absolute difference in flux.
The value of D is 11.8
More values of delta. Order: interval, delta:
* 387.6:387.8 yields 24.30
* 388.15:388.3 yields 24.60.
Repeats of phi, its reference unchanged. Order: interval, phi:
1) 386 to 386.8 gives 386.588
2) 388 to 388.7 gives 388.373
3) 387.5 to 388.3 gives 387.837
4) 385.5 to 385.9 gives 385.788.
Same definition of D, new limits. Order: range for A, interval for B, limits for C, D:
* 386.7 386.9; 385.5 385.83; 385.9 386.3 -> 12.1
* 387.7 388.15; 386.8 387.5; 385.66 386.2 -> 12.3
